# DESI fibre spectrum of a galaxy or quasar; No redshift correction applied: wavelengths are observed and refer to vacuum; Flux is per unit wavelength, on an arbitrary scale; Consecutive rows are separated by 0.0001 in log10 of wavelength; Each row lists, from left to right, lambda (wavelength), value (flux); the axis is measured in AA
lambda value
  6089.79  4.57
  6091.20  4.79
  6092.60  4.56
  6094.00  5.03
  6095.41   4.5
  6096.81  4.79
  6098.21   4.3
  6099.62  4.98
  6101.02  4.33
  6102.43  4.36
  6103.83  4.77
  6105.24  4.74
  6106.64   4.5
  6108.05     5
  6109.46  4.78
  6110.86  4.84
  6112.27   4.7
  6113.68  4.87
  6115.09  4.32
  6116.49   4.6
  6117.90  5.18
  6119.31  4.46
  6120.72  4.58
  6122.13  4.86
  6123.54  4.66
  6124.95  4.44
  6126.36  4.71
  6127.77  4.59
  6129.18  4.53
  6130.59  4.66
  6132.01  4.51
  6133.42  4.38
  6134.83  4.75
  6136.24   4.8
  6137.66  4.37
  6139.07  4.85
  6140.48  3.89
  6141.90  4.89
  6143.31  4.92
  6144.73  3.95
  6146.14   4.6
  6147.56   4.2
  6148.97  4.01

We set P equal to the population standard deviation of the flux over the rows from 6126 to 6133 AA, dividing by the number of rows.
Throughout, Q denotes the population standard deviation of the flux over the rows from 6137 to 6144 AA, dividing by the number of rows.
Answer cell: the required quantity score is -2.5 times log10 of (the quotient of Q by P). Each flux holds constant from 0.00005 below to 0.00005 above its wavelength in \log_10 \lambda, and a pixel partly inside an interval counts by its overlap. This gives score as -1.8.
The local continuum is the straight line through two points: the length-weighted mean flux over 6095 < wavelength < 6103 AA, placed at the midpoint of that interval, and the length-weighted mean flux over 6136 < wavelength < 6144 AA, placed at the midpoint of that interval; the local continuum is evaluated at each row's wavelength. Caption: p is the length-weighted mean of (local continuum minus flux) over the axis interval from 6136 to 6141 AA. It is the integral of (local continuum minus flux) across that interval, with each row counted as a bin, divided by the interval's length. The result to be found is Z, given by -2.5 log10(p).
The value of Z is 2.2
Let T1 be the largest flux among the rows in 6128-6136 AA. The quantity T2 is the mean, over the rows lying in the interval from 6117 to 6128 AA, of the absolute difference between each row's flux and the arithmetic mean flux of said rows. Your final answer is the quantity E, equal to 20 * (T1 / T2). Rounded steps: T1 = 4.75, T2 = 0.17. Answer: 547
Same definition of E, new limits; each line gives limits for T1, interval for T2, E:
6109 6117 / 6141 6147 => 304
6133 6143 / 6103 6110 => 886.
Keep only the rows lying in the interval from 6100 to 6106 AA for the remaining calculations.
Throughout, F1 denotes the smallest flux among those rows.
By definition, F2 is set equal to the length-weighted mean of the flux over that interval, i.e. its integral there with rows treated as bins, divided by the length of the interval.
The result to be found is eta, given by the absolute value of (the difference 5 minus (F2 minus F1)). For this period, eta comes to 4.75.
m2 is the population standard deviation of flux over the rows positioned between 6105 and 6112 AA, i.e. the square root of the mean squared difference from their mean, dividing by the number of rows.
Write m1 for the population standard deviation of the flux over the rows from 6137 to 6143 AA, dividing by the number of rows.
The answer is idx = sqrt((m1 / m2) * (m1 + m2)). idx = 1.20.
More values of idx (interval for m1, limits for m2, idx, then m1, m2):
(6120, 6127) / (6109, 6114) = 0.66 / 0.14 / 0.06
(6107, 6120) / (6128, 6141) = 0.69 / 0.25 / 0.28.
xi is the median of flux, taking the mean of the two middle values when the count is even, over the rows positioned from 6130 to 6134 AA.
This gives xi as 4.51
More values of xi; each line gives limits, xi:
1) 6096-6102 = 4.56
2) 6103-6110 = 4.77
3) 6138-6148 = 4.60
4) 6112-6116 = 4.70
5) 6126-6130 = 4.59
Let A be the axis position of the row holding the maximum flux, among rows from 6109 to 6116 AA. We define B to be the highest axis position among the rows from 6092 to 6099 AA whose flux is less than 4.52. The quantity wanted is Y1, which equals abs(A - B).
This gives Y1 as 15.5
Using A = 6113.68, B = 6098.21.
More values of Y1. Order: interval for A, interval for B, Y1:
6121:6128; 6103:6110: 15.5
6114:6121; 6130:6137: 15.5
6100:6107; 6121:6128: 21.1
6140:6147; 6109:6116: 28.2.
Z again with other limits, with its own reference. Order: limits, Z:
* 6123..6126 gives 4.1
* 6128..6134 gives 2.9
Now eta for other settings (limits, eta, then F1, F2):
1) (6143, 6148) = 4.57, 3.95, 4.38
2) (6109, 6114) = 4.91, 4.7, 4.79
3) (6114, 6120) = 4.66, 4.32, 4.66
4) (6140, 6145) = 4.42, 3.89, 4.47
